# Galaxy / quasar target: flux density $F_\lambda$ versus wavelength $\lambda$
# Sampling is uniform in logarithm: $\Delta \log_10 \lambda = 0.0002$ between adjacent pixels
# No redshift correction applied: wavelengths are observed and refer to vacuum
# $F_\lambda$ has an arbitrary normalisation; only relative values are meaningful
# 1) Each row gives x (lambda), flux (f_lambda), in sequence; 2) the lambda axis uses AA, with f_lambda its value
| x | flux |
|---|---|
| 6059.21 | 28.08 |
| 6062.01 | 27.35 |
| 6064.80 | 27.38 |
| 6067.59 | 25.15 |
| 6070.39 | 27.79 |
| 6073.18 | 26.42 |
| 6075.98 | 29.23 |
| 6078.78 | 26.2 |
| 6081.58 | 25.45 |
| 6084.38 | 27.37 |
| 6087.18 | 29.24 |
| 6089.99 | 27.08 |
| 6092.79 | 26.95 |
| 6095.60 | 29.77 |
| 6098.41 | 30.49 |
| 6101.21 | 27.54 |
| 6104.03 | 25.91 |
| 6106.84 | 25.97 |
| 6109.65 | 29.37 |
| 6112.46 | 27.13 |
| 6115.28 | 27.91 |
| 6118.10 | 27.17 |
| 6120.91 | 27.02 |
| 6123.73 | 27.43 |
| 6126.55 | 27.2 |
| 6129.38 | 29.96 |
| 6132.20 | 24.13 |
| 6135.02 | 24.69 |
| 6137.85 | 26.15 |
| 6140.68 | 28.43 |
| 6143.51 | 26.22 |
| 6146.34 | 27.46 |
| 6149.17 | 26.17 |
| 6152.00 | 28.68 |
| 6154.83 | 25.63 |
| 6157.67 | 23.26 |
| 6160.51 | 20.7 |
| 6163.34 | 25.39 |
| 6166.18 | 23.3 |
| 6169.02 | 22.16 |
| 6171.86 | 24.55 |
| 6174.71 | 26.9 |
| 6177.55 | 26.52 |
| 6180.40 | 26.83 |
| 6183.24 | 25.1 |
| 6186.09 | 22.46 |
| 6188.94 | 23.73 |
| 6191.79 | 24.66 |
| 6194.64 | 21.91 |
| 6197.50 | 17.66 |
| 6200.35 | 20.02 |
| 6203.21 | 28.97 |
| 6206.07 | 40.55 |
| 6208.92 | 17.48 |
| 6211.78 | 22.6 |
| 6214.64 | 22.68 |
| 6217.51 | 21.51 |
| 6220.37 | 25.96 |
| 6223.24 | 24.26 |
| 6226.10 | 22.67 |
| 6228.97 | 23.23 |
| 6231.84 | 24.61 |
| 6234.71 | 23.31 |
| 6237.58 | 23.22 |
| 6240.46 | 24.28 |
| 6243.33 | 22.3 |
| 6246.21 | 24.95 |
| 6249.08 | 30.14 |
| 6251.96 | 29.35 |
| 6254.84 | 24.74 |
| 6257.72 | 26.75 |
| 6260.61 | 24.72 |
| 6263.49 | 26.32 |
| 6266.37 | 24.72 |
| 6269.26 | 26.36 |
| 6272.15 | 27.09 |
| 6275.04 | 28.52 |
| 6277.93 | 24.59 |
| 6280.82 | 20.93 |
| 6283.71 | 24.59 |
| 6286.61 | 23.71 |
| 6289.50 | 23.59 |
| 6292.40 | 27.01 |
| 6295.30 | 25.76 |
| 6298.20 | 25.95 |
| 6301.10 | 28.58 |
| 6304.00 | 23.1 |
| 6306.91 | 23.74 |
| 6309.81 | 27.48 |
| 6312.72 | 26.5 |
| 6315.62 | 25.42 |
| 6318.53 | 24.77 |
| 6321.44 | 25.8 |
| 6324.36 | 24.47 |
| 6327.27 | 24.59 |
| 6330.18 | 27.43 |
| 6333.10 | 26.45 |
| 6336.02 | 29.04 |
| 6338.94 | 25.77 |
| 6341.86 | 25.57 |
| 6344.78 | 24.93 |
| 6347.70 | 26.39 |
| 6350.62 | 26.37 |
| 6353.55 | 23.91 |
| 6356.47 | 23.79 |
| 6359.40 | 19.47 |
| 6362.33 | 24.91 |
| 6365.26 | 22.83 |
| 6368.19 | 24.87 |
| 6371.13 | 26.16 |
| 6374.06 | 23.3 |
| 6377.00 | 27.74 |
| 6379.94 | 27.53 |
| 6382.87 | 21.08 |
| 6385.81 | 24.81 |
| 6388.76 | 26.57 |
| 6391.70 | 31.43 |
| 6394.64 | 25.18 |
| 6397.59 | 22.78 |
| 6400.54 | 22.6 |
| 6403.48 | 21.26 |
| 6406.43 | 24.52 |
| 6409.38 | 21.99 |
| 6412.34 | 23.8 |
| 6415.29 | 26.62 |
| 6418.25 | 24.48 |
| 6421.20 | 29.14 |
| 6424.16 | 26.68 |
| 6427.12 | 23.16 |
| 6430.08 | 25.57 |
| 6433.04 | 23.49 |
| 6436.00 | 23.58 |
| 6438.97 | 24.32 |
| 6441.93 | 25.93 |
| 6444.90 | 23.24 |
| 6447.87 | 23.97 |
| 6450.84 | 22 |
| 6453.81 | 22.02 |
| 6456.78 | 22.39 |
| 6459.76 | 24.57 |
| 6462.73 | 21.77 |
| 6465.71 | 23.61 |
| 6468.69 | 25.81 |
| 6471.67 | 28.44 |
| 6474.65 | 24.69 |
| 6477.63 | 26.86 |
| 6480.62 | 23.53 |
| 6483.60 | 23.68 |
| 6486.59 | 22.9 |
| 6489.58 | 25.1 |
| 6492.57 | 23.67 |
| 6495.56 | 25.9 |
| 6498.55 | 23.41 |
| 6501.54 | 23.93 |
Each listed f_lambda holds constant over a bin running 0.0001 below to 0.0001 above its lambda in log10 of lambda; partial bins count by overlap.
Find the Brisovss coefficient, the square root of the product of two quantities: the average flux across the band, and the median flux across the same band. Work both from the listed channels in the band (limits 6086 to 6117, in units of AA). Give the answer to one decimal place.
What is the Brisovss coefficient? 27.7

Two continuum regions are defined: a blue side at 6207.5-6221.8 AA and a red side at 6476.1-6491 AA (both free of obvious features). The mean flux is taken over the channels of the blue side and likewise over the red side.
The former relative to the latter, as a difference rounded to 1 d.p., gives -2.4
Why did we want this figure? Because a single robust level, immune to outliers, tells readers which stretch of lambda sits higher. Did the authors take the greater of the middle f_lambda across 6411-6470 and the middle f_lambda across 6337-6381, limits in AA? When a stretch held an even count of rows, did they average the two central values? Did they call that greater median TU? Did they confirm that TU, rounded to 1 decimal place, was 24.9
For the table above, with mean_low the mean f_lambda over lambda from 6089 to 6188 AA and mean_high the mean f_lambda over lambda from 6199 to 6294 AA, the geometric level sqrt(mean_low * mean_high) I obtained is 25.7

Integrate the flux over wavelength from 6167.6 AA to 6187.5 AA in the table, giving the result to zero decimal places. 496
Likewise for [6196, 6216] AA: 486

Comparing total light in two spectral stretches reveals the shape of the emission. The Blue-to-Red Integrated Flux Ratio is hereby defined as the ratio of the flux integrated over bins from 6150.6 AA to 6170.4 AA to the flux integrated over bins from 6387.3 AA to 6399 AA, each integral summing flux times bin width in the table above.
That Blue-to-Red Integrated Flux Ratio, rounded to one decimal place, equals 1.5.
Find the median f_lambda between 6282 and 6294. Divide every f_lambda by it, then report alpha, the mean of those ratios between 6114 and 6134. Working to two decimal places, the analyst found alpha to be 1.13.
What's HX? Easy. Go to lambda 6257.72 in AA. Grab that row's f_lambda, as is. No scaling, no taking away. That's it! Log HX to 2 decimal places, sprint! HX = 26.75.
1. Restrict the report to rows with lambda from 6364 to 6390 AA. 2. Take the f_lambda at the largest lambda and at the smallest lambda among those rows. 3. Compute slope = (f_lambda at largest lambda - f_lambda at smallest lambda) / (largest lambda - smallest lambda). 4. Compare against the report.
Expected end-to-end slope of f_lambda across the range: 0.16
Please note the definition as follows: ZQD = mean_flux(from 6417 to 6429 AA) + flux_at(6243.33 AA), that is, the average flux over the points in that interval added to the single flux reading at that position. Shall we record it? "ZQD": 48.2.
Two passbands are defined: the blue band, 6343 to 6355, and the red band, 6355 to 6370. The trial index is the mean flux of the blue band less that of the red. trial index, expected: 2.2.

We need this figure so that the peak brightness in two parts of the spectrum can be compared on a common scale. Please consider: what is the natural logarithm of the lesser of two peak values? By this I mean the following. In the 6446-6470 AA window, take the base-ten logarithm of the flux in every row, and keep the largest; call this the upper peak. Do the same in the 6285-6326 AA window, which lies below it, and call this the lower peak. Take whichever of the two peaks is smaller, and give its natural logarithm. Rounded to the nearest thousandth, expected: 0.345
